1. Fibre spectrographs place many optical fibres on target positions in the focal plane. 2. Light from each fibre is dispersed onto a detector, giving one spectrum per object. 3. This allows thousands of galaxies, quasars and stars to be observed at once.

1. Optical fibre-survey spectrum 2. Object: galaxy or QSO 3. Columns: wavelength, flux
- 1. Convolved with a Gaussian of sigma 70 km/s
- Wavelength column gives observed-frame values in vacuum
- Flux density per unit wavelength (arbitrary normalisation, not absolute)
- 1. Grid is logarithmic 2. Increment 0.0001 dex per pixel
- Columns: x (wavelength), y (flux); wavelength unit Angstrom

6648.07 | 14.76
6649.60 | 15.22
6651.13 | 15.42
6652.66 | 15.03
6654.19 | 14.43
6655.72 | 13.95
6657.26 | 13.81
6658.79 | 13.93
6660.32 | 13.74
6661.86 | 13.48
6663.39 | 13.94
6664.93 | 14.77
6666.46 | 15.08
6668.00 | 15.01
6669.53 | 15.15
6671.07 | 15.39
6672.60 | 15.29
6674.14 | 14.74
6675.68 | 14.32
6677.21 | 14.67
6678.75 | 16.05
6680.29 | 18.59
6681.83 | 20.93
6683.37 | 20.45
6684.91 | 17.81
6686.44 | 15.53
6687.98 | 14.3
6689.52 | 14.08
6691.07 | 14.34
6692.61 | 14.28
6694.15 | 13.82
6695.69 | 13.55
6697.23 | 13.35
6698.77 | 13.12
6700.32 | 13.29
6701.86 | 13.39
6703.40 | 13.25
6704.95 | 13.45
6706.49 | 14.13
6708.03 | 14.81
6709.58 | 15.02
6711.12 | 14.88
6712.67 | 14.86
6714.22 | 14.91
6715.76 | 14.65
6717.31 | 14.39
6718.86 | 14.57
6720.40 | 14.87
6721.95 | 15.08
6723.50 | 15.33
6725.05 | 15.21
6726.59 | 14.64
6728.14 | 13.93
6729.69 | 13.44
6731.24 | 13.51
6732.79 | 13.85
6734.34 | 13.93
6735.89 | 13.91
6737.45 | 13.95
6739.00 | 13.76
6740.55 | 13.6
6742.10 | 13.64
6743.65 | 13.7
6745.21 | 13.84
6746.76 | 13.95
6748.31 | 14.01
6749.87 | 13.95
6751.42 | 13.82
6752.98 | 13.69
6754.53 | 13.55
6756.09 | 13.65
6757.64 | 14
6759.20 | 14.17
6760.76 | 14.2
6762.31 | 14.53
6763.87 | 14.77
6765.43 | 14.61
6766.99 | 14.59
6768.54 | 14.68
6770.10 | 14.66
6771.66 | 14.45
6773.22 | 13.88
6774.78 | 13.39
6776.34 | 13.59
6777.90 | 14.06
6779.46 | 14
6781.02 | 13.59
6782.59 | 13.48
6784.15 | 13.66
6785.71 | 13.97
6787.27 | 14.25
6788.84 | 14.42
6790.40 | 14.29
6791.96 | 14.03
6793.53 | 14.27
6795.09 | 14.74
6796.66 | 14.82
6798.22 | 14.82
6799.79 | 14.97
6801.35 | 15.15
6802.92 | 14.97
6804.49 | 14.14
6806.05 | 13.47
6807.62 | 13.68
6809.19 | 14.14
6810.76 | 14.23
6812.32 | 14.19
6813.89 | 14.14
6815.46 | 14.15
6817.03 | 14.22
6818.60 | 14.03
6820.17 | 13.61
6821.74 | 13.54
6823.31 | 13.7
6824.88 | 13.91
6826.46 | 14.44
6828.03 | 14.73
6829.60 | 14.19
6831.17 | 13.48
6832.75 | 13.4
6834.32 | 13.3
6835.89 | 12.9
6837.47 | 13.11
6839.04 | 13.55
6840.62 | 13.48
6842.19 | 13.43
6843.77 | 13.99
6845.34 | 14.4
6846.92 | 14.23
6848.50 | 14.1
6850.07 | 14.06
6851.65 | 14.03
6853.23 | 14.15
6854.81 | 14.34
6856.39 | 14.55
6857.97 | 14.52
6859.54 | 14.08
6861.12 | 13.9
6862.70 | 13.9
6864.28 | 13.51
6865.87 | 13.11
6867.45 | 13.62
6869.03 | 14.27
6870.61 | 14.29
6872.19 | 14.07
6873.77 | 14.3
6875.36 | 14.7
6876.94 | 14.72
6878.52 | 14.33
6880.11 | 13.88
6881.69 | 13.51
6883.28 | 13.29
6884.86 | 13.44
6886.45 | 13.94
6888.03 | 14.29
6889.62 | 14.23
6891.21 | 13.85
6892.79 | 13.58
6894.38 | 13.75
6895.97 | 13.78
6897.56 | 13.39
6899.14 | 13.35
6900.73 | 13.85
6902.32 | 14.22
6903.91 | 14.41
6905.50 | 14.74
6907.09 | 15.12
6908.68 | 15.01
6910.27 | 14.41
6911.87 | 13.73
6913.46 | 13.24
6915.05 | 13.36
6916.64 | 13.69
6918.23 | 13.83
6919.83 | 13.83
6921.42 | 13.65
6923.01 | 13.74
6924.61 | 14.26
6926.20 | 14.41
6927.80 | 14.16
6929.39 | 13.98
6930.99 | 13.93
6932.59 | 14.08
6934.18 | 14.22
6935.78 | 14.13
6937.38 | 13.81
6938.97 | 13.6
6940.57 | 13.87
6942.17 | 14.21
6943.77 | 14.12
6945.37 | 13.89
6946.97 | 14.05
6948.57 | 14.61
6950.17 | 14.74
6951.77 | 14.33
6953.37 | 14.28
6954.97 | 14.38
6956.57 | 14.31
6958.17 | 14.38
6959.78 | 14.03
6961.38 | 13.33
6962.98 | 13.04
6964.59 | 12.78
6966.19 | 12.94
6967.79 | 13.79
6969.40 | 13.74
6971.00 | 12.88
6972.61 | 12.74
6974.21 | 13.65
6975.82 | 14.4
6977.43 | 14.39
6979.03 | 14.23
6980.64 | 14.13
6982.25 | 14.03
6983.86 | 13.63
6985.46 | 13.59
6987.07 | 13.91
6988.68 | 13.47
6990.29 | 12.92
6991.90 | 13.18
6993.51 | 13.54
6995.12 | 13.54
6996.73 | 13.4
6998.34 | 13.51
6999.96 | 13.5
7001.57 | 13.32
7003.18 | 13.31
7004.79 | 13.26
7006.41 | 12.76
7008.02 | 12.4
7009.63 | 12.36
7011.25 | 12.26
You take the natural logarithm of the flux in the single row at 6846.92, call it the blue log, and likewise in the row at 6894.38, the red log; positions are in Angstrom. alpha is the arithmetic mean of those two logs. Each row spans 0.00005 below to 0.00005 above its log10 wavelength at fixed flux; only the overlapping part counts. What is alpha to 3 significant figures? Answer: 2.64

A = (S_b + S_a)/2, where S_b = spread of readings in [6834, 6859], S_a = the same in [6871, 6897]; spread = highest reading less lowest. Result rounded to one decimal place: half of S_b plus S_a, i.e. 1.5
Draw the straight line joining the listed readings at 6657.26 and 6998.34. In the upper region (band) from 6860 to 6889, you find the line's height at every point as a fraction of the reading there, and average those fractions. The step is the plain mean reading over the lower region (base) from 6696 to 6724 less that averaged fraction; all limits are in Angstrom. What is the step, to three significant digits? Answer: 13.3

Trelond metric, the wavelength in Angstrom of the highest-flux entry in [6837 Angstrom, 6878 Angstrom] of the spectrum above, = 6876.94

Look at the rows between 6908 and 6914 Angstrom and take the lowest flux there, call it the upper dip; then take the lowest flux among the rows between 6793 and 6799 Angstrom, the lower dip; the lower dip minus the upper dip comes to 1.0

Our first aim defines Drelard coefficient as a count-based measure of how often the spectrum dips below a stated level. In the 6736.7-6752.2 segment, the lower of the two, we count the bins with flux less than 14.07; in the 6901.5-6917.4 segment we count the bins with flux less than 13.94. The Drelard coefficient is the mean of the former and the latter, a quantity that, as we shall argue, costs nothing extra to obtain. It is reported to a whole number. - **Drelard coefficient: 7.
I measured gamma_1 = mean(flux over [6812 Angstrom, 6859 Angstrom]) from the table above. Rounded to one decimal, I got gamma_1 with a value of 13.9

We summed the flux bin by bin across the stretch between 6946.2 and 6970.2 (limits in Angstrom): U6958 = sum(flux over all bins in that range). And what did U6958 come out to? 209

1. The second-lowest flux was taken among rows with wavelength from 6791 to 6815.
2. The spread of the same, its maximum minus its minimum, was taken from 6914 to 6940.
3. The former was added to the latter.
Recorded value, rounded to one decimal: 14.7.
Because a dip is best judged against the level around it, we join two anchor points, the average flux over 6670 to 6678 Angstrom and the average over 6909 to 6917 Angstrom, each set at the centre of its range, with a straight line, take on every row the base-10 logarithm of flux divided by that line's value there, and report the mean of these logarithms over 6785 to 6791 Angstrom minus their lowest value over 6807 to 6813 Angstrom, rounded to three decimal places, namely 0.014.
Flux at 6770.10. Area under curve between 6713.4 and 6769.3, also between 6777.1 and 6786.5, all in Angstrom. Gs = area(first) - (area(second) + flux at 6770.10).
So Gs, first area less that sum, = 649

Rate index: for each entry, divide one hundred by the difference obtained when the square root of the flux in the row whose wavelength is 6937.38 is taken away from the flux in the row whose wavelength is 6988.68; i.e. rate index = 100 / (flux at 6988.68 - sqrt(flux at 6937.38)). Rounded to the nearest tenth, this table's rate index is 10.3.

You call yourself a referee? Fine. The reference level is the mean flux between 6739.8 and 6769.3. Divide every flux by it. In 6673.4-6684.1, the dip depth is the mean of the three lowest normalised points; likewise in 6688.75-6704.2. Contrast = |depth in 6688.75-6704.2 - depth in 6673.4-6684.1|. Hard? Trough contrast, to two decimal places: 0.10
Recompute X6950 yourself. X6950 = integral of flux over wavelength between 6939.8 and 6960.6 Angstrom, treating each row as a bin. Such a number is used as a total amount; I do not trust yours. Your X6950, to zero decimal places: 296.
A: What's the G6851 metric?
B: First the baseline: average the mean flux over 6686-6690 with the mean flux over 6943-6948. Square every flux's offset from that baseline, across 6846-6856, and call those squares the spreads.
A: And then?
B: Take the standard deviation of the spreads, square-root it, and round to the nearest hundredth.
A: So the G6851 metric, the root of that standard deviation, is 0.18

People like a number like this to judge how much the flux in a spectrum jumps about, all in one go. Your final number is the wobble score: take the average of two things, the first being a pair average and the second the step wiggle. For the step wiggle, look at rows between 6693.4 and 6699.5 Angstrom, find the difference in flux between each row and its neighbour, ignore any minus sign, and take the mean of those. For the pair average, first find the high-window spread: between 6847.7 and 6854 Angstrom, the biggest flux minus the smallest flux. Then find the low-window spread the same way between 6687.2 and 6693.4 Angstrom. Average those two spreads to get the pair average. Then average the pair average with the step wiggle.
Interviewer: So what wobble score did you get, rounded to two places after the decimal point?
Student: 0.21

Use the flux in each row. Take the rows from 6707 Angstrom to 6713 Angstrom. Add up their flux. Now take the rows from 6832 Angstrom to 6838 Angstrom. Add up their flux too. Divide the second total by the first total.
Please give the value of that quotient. 0.9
